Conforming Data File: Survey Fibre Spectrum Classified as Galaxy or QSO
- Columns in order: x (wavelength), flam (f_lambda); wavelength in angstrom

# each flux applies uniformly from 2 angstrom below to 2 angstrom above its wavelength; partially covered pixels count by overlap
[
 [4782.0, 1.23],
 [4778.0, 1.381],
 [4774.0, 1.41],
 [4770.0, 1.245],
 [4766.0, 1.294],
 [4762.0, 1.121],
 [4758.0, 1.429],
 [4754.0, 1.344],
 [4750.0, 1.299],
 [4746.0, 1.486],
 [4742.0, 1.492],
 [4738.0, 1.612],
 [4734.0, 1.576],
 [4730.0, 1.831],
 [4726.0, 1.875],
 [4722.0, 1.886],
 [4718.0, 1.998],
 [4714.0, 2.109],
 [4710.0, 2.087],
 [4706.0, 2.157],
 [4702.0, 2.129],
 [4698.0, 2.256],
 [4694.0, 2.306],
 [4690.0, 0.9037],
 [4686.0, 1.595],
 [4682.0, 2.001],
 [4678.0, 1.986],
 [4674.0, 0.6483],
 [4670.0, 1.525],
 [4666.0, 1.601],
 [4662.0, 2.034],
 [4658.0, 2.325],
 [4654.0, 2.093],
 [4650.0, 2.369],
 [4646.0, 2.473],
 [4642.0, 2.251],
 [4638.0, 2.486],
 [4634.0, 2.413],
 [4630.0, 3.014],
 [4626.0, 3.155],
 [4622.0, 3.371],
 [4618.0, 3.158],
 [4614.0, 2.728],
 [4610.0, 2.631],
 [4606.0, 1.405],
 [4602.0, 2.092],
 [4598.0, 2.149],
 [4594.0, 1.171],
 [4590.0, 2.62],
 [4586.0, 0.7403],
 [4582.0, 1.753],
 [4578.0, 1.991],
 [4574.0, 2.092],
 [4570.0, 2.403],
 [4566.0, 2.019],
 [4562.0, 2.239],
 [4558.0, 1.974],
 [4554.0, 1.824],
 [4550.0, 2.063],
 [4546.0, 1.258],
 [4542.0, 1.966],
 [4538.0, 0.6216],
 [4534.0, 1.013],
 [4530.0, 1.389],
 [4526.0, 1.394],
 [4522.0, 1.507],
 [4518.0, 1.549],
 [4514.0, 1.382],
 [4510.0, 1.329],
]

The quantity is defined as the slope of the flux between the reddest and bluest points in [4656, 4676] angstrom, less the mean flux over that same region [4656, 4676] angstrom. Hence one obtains -1.7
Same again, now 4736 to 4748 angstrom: -1.5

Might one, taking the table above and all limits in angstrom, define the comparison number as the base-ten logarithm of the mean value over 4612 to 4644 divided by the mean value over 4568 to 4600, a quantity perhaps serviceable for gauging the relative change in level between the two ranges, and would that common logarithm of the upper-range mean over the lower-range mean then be 0.18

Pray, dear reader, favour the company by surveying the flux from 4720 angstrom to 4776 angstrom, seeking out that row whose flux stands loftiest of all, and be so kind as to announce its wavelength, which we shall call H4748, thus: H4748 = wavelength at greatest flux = 4722.0 angstrom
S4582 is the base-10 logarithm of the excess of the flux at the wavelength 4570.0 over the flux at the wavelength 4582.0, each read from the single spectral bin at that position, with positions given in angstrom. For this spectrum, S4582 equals -0.19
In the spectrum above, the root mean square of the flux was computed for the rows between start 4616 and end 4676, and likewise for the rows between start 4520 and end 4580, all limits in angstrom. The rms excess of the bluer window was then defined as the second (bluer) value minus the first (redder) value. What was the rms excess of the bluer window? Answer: -0.6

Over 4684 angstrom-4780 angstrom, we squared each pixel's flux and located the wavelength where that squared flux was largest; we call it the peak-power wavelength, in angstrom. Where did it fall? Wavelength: 4694.0 angstrom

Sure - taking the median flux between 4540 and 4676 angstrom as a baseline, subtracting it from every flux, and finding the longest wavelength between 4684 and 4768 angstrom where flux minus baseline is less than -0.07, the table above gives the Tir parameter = 4766.0 angstrom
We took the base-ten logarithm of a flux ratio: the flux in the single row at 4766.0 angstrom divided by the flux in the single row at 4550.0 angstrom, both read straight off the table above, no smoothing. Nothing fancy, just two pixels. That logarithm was -0.2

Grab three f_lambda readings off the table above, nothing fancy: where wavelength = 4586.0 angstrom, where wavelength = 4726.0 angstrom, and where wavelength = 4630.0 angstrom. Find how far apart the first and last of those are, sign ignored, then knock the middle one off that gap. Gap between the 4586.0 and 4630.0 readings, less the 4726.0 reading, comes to 0.4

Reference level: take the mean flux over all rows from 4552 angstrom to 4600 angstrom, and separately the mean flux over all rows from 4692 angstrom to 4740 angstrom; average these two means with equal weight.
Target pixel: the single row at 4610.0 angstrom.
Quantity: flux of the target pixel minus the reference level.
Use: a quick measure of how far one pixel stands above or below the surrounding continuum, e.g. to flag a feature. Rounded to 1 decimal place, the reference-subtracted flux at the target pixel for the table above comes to 0.7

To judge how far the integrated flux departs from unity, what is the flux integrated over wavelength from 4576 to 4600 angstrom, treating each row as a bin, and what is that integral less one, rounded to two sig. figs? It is 41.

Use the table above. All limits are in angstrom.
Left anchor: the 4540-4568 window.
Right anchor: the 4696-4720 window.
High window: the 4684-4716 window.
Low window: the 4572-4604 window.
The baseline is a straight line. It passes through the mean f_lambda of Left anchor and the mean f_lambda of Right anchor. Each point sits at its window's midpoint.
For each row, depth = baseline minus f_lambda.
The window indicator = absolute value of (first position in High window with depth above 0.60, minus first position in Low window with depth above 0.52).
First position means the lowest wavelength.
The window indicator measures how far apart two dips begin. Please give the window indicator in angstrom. 104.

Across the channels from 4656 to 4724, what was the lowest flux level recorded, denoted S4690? 0.6483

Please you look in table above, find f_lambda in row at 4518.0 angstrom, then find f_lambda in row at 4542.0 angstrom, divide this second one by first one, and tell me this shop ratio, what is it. 1.27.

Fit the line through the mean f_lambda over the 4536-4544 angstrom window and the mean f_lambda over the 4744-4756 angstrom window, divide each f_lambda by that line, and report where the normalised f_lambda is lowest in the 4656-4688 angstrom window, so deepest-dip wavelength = 4674.0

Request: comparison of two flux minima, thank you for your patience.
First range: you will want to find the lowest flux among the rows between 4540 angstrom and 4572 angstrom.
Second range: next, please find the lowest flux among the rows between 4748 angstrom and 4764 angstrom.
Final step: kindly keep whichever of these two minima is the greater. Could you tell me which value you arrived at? 1.26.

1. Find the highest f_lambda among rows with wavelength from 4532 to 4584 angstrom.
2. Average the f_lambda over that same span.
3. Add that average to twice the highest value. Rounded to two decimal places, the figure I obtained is 6.59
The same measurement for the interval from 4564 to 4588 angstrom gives 6.64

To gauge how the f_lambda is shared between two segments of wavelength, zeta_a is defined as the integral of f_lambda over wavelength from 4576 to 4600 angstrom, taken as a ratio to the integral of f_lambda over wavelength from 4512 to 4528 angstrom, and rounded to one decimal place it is 1.8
